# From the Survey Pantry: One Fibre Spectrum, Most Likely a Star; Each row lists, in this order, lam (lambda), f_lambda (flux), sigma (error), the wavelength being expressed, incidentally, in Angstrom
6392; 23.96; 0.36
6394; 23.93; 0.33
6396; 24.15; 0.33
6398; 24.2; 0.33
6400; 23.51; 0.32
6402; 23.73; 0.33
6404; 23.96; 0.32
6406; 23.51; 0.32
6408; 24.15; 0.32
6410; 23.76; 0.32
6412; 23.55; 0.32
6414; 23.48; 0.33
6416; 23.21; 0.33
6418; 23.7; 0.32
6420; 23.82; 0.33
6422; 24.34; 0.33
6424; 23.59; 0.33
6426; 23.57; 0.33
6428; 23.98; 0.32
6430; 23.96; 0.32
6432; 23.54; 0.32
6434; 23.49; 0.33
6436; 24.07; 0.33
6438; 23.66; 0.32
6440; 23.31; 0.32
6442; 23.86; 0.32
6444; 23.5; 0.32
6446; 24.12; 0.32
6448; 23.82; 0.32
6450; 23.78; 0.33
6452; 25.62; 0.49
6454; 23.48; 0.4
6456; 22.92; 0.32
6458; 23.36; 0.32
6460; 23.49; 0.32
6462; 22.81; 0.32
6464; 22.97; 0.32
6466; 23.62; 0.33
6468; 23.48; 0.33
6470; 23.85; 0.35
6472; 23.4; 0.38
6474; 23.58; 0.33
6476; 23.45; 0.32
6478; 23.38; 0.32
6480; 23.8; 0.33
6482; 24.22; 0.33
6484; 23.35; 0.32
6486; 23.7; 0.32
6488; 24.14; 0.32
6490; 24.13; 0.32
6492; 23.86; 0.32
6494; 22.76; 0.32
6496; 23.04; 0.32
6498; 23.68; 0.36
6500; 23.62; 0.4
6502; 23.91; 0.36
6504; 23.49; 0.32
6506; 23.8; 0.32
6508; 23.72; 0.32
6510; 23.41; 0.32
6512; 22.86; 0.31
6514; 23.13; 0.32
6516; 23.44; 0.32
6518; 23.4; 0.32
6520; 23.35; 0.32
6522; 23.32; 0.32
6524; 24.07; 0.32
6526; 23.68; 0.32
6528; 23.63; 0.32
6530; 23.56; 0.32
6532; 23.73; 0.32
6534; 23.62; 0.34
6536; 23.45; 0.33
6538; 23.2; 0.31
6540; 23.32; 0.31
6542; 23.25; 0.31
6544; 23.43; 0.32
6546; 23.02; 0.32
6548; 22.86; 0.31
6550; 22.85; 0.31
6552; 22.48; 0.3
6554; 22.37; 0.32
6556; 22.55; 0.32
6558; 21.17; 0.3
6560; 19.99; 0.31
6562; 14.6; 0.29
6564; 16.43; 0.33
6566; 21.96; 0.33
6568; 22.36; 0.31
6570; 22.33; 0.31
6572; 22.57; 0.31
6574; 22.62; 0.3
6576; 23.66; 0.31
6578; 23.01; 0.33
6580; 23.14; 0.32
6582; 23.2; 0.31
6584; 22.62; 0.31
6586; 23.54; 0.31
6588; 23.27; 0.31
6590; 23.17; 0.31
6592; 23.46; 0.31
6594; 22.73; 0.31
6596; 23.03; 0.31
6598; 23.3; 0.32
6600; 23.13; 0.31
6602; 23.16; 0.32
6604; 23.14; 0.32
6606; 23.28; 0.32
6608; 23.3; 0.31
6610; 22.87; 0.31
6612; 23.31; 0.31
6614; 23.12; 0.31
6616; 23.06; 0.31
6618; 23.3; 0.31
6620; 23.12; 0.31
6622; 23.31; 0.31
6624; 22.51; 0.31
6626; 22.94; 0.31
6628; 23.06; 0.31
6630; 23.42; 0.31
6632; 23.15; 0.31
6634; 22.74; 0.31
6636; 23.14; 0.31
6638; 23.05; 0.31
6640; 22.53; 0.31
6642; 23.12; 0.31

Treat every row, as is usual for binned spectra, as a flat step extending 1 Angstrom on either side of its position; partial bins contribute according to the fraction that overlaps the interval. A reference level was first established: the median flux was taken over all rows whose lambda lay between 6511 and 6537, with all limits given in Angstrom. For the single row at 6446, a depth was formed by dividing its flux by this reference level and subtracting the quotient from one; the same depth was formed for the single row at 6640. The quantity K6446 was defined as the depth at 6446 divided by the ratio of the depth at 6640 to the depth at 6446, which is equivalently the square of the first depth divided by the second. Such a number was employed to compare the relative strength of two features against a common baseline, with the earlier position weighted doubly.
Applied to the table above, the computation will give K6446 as 0.0208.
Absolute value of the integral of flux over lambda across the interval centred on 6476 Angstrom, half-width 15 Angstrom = 708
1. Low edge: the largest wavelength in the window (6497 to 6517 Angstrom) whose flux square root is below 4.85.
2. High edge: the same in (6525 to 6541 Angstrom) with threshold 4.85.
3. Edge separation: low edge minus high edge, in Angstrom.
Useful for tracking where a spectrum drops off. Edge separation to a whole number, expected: -24 Angstrom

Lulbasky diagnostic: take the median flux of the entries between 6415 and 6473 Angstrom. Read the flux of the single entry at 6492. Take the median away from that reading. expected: 0.27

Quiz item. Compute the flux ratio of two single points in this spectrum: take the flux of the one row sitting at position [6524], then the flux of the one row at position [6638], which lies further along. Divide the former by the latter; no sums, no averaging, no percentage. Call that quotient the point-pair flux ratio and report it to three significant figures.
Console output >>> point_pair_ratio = 1.04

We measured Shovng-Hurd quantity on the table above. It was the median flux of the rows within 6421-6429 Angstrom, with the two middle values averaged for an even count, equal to 23.8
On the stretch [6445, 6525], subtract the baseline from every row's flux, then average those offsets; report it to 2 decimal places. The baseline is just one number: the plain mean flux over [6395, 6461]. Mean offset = -0.18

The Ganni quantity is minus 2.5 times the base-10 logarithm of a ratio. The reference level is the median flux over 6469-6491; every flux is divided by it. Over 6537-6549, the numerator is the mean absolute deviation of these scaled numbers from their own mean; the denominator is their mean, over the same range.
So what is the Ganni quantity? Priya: 5.40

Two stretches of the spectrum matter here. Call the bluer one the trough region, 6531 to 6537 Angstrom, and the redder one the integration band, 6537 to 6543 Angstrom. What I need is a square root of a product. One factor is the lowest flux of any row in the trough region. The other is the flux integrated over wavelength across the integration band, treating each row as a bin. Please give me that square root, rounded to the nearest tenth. 57.2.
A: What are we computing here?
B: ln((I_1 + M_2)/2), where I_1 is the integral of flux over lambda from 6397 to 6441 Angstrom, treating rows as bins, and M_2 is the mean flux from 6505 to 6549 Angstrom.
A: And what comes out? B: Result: 6.28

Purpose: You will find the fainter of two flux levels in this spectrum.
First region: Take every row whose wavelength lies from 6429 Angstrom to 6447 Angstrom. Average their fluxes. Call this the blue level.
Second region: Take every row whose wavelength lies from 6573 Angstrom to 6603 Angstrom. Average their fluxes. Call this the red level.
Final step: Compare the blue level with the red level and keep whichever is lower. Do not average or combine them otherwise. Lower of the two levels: 23.1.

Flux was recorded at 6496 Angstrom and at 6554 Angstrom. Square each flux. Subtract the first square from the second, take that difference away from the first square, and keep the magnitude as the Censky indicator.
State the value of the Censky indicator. 561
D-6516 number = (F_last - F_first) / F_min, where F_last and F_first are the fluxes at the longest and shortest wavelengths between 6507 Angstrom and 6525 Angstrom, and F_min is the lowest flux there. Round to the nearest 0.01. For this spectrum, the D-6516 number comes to 0.02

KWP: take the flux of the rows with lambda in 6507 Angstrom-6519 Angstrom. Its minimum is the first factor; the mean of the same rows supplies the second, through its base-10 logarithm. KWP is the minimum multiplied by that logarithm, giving 31.3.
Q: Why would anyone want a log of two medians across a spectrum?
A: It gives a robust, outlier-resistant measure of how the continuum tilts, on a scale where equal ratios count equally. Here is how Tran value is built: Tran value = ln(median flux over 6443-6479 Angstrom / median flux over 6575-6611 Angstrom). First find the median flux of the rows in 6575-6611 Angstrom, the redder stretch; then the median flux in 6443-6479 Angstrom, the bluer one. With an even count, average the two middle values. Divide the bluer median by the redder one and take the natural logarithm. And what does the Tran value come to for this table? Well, 0.0137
